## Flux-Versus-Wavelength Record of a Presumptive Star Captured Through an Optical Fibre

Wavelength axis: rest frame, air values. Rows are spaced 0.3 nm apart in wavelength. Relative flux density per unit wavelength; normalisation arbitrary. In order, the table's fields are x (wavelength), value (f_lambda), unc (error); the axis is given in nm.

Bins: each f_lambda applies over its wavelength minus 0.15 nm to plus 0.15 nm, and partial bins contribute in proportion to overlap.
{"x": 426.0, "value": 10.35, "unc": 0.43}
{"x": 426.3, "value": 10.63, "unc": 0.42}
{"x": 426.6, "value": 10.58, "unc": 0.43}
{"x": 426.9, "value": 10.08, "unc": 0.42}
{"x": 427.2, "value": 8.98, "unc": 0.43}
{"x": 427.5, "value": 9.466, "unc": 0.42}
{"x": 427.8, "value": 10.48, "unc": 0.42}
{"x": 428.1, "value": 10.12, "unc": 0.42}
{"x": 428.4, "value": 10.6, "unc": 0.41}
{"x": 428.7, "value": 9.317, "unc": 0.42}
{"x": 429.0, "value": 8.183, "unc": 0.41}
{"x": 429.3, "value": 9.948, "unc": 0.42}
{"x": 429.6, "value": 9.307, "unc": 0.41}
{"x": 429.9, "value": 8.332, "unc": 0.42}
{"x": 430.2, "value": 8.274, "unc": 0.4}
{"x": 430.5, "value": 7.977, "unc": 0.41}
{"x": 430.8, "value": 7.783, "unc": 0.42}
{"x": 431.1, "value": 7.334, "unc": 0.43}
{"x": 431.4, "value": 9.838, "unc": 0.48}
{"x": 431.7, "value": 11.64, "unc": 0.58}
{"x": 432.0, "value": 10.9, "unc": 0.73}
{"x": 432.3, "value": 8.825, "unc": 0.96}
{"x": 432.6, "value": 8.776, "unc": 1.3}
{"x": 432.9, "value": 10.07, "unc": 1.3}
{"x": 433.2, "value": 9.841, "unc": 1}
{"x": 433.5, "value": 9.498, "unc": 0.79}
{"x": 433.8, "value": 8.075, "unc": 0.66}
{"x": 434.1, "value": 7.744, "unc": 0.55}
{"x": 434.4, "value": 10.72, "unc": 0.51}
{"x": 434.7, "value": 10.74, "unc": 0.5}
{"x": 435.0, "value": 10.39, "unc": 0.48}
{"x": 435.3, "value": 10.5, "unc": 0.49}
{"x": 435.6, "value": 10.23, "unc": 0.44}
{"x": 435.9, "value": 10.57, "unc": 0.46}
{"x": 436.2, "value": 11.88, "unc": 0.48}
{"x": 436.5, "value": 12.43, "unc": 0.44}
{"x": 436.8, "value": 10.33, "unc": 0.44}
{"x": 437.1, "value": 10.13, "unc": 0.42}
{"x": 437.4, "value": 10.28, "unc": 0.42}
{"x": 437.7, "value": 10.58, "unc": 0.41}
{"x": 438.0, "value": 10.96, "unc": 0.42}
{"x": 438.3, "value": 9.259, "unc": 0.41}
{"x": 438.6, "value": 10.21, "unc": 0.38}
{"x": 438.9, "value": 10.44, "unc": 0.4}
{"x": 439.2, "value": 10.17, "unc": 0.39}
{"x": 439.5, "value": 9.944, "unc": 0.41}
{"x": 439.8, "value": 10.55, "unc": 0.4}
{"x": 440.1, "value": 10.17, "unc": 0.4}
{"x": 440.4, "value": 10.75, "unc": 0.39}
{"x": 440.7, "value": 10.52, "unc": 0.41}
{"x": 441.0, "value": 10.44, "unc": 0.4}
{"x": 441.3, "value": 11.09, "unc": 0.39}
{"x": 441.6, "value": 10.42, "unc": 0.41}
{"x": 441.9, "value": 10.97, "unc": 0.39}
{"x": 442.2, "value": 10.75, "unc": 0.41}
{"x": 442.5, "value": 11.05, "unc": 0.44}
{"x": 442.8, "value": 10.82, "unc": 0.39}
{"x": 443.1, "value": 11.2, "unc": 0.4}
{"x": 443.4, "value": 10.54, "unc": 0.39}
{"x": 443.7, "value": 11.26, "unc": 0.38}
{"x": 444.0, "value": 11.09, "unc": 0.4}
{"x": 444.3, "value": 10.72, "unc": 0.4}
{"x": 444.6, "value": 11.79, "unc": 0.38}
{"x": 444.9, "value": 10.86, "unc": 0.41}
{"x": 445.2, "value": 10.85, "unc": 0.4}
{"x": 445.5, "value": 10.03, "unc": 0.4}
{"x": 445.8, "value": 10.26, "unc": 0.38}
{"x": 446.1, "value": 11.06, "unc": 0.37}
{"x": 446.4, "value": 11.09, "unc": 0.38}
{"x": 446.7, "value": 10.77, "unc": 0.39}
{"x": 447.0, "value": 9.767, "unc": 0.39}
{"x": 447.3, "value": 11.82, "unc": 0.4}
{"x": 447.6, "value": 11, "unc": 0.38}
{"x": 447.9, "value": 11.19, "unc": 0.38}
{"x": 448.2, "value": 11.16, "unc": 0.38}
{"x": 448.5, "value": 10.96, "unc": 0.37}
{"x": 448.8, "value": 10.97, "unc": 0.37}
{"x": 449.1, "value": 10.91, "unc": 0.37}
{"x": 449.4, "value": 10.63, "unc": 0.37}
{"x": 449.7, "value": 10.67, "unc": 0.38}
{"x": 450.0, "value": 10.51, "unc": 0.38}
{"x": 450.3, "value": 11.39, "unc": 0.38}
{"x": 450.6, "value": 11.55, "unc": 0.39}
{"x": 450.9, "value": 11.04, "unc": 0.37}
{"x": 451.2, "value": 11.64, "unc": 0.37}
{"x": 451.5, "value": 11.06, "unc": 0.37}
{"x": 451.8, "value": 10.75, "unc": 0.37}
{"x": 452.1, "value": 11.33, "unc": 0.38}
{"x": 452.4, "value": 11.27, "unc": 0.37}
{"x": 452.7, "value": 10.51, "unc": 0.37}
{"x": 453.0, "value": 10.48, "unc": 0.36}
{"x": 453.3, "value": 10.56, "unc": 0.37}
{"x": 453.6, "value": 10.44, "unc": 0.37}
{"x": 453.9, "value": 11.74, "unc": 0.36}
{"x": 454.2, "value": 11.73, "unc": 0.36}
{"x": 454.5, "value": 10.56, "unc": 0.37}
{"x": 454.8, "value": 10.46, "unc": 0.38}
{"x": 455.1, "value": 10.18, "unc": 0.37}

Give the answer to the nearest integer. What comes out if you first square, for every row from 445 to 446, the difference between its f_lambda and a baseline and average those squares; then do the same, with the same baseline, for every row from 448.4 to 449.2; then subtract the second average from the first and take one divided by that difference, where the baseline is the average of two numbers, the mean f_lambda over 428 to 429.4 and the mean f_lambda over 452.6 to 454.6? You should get -3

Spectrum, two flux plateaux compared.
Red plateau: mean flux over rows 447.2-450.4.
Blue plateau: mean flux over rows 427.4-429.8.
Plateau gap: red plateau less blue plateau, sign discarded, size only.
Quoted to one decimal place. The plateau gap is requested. 1.3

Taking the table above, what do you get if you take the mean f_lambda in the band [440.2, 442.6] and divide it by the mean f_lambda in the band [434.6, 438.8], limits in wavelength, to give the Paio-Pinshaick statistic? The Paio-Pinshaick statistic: 1.01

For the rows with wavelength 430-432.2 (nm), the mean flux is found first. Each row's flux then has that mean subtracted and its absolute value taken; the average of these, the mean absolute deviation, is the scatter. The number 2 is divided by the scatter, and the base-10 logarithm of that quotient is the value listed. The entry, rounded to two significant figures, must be 0.14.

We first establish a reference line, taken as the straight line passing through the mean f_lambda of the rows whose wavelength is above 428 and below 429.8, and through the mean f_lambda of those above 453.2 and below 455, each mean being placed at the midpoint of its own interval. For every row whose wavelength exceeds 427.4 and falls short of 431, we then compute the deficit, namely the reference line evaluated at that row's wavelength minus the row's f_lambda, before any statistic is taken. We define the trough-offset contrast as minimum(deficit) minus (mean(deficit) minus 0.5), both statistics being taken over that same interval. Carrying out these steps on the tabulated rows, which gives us -1.0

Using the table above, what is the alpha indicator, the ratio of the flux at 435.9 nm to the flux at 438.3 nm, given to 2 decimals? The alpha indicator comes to 1.14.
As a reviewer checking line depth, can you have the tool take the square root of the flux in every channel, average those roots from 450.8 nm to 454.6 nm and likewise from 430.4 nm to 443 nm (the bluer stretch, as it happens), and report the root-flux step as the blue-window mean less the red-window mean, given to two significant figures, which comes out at -0.14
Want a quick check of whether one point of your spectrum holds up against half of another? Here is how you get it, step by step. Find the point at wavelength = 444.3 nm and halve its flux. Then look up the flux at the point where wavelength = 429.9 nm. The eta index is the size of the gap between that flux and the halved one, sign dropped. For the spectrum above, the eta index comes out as 3.0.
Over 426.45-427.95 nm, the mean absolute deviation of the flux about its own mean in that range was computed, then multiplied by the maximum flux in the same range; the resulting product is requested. 6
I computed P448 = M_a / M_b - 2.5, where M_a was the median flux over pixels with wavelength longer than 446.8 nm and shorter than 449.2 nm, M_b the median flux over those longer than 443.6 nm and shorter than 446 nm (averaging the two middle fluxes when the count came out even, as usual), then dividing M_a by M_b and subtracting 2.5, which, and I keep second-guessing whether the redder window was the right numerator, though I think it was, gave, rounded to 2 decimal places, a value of -1.49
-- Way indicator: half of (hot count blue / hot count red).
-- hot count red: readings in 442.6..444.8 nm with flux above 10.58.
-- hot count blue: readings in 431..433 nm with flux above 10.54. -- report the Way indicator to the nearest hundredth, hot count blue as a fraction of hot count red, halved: 0.17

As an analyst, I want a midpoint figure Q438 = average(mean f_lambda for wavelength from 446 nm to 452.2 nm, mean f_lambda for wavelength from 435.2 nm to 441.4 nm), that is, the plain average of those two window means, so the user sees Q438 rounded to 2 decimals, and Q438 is 10.78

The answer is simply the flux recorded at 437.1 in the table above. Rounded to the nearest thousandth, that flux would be 10.130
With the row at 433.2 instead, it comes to 9.841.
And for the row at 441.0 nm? 10.440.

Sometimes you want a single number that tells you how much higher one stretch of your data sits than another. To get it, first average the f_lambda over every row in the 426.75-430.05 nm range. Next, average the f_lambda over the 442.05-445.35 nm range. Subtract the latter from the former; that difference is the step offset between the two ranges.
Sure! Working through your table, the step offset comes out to -1.5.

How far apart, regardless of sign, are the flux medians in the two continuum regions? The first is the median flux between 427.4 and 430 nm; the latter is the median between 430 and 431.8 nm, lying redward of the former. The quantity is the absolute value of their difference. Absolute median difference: 1.3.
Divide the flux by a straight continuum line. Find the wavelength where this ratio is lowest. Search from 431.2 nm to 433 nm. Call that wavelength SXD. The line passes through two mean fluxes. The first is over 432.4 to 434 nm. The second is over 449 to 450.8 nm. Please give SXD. 432.6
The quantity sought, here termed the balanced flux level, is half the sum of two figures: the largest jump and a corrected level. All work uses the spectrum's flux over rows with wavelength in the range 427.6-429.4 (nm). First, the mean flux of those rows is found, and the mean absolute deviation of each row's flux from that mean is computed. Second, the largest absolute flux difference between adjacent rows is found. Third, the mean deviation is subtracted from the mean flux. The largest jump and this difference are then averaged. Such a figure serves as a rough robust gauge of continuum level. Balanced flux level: 5.4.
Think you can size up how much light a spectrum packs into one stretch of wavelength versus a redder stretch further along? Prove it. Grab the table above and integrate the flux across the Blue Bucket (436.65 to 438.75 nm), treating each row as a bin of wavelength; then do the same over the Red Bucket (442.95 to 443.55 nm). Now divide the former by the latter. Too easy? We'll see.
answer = 3.3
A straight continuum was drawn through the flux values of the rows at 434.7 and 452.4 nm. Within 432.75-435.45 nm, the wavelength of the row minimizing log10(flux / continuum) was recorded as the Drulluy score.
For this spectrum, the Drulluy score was 434.1 nm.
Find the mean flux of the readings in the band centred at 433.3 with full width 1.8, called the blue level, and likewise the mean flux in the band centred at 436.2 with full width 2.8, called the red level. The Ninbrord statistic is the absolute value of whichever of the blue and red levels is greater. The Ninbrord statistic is 10.7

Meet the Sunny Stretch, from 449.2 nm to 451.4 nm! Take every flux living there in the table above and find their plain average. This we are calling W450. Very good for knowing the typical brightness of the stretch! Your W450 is 11.1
